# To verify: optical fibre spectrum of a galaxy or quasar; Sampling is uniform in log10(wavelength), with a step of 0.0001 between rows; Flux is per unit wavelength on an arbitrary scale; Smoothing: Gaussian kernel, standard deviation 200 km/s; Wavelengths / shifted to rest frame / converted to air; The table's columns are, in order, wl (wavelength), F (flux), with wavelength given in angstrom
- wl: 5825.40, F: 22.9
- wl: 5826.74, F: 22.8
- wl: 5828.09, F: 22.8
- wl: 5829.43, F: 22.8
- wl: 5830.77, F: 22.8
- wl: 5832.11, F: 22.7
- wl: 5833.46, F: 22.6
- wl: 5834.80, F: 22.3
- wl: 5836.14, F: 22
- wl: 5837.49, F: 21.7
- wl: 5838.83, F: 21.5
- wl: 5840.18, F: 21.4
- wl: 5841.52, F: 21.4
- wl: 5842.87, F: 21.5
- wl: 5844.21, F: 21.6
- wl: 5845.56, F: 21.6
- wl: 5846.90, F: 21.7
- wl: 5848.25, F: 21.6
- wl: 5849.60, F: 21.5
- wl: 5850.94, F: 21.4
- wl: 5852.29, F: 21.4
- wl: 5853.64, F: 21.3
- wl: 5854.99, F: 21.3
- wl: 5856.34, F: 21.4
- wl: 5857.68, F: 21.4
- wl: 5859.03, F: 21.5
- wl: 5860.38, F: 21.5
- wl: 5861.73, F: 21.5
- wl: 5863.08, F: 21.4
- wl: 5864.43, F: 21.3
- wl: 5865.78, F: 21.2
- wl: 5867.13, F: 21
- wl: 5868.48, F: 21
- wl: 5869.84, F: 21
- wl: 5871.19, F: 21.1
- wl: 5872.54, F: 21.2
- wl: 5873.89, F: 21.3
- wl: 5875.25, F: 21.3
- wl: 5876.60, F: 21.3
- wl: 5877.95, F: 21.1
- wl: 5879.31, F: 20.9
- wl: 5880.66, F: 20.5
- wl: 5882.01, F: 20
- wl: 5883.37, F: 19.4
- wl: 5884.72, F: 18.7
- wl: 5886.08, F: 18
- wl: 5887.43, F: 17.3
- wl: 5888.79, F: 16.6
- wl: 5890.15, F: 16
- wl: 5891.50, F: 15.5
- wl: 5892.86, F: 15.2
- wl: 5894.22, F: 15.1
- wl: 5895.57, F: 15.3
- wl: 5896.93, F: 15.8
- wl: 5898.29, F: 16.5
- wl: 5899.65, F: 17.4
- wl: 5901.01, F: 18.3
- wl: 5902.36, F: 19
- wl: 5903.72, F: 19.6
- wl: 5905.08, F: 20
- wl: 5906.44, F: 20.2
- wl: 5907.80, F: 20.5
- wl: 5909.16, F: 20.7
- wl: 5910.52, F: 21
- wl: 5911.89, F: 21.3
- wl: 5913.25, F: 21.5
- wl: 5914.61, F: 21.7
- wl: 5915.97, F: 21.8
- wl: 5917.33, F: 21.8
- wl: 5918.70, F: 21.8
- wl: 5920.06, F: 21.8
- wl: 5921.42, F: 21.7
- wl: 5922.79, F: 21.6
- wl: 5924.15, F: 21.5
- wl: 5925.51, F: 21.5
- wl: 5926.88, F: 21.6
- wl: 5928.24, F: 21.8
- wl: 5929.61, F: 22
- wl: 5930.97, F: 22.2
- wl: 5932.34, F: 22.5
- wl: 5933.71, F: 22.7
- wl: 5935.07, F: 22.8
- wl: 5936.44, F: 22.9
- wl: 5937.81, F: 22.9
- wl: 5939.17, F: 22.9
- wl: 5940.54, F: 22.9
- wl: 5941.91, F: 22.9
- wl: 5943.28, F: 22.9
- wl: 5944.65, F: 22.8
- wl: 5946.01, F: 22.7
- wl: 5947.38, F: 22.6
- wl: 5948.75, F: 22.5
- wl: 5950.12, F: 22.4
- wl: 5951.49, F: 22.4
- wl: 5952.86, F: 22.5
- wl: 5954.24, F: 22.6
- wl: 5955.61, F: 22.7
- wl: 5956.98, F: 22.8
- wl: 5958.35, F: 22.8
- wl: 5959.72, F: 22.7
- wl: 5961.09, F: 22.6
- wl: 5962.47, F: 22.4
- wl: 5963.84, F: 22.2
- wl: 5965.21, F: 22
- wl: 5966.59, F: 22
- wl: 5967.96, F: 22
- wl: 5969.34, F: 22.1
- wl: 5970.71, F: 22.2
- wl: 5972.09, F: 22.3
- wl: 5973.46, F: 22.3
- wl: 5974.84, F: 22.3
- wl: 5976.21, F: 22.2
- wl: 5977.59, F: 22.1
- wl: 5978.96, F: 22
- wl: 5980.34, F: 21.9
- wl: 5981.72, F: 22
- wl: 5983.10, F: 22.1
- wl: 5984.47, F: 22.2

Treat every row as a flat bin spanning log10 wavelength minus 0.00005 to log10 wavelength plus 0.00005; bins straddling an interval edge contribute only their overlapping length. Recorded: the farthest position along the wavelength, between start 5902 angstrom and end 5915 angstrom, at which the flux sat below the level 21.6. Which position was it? 5913.25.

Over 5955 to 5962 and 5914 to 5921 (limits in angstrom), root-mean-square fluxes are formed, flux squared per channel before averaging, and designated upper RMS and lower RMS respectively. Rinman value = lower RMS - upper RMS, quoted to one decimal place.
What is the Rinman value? -0.9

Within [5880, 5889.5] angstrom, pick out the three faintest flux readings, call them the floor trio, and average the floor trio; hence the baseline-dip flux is 17.3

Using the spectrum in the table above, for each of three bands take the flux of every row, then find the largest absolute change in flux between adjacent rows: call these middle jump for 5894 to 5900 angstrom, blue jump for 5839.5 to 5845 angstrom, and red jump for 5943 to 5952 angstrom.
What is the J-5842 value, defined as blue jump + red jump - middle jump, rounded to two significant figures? -0.70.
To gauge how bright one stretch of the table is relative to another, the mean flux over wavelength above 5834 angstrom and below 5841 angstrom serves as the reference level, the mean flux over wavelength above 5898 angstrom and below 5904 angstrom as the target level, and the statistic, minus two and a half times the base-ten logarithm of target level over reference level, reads 0.2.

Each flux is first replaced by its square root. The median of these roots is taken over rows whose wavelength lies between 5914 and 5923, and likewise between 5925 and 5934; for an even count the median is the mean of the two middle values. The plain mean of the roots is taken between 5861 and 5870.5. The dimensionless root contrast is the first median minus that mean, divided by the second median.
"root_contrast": 0.014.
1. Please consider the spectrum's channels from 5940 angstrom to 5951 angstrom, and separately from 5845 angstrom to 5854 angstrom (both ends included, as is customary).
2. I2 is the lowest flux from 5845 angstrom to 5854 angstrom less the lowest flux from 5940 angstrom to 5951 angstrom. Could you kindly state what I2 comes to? -1.1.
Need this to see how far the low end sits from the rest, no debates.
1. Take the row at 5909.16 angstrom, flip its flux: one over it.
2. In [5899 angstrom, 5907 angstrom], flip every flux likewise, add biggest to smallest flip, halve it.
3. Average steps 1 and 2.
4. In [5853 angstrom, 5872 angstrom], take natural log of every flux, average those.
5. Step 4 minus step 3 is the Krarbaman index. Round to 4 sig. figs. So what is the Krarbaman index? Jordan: 3.007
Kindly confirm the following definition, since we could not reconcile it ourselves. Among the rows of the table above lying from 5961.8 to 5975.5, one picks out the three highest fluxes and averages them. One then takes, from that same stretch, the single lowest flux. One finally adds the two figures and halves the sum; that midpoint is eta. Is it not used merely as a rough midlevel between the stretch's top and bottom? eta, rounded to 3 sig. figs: 22.2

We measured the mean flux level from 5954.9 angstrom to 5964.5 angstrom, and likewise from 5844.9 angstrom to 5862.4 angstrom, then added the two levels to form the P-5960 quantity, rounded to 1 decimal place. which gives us 44.1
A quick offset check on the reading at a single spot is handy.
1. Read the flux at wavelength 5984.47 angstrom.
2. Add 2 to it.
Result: 24.2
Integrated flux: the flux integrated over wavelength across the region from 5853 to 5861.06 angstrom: 173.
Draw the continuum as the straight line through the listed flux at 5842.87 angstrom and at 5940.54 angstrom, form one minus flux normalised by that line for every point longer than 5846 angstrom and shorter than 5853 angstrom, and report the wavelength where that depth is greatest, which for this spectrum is 5852.29 angstrom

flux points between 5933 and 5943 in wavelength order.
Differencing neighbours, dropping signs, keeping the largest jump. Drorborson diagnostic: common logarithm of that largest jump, -1.0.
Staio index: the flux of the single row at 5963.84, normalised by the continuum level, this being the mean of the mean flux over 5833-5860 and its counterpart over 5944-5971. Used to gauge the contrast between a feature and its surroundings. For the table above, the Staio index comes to 1.01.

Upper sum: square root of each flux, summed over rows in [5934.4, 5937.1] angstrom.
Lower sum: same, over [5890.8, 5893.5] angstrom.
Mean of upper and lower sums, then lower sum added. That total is 16.5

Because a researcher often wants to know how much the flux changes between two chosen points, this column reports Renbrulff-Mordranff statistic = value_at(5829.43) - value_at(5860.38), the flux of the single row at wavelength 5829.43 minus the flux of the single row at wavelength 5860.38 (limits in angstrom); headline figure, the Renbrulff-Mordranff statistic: 1.3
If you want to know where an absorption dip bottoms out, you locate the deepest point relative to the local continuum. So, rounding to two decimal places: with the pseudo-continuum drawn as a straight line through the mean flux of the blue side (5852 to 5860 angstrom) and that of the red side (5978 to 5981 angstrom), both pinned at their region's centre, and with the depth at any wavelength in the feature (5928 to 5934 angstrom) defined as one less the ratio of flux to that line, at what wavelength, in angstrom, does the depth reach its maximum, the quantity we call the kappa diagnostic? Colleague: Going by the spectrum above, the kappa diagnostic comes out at 5928.24 angstrom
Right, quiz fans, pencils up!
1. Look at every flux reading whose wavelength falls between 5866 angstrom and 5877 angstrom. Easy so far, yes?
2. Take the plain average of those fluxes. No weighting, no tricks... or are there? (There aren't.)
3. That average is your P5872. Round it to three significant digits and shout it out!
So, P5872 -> 21.1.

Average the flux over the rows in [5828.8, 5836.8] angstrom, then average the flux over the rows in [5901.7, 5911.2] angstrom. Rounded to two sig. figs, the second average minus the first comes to -2.4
